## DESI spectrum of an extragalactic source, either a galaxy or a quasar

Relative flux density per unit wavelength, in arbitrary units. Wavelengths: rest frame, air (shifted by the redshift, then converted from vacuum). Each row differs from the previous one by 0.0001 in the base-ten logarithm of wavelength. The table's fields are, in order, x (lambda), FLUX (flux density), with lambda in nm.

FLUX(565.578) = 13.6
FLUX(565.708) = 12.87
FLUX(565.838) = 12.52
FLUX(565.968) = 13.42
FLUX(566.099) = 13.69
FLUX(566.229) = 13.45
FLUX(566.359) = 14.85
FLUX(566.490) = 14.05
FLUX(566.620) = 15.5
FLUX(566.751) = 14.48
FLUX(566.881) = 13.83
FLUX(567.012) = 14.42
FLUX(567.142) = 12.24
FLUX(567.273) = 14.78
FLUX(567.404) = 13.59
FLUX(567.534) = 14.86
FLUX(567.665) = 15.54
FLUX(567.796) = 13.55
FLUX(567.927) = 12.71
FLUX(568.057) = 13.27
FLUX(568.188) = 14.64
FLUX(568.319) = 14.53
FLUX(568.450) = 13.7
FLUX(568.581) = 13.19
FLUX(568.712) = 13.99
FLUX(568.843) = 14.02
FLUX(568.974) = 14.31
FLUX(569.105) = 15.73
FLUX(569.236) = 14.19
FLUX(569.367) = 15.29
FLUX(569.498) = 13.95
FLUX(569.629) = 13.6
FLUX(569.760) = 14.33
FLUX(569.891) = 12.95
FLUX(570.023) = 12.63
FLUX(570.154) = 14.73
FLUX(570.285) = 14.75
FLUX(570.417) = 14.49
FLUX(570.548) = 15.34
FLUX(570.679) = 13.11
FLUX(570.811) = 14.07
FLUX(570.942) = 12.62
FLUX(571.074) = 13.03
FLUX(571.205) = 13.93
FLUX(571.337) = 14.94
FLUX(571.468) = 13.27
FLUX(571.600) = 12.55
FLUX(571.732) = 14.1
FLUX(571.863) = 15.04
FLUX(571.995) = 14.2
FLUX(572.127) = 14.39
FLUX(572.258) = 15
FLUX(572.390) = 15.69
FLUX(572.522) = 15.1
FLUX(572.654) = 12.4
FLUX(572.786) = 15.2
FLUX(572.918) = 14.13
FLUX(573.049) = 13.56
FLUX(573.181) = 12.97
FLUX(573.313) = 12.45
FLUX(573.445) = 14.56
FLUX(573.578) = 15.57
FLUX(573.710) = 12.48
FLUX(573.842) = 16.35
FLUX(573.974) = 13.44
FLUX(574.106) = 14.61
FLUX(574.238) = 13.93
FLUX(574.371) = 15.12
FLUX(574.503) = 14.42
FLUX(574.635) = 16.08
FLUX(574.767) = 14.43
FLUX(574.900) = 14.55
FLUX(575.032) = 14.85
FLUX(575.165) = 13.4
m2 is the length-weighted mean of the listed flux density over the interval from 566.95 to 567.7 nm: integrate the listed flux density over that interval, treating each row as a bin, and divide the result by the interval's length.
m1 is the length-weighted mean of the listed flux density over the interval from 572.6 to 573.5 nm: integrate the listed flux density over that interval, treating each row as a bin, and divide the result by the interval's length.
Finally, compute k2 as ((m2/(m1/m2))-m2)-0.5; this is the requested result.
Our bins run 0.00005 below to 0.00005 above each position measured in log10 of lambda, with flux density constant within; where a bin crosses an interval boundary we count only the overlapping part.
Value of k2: 0.09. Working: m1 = 13.6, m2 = 14.2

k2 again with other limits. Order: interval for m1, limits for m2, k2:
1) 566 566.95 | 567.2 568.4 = -0.59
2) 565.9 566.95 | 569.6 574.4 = -0.59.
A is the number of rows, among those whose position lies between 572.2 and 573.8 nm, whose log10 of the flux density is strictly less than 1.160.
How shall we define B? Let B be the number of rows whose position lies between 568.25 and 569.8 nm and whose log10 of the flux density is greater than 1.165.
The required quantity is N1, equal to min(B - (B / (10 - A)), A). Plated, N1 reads 1.5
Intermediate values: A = 6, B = 2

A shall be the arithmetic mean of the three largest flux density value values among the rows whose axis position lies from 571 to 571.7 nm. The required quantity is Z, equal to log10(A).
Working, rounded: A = 14.0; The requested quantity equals 1.148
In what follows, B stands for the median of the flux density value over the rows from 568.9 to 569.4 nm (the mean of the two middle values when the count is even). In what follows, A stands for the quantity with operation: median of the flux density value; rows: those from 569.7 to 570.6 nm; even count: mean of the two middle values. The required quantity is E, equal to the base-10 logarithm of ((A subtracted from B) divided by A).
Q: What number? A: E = -1.67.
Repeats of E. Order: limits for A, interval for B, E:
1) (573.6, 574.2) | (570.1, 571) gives -1.48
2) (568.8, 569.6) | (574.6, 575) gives -1.68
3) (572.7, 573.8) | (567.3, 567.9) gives -1.56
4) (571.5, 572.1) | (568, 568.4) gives -1.57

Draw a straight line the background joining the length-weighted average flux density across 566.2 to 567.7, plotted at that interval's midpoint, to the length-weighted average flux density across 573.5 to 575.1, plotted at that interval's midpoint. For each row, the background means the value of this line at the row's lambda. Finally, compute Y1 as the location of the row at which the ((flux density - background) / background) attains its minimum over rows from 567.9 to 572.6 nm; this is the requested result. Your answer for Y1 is 571.600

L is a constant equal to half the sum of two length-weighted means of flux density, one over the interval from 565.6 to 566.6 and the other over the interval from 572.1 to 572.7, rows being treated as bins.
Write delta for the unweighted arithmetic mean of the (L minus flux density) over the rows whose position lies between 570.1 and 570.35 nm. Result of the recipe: -0.61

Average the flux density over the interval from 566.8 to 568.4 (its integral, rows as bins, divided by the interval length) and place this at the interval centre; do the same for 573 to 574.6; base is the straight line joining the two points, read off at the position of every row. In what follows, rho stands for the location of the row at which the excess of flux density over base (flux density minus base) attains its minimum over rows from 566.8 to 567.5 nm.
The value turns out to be 567.142 nm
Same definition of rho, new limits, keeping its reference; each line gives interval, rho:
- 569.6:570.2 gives 570.023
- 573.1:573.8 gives 573.313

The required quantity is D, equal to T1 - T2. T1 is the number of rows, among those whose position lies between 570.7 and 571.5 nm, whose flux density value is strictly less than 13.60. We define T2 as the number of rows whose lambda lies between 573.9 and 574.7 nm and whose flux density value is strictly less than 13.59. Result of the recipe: 2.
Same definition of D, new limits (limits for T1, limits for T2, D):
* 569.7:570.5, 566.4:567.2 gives 1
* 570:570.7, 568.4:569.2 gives 1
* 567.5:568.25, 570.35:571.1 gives 0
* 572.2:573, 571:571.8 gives -2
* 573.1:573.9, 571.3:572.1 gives 1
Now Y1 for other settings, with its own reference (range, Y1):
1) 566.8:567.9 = 567.142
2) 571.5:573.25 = 572.654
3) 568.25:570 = 569.891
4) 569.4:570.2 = 570.023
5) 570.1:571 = 570.942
